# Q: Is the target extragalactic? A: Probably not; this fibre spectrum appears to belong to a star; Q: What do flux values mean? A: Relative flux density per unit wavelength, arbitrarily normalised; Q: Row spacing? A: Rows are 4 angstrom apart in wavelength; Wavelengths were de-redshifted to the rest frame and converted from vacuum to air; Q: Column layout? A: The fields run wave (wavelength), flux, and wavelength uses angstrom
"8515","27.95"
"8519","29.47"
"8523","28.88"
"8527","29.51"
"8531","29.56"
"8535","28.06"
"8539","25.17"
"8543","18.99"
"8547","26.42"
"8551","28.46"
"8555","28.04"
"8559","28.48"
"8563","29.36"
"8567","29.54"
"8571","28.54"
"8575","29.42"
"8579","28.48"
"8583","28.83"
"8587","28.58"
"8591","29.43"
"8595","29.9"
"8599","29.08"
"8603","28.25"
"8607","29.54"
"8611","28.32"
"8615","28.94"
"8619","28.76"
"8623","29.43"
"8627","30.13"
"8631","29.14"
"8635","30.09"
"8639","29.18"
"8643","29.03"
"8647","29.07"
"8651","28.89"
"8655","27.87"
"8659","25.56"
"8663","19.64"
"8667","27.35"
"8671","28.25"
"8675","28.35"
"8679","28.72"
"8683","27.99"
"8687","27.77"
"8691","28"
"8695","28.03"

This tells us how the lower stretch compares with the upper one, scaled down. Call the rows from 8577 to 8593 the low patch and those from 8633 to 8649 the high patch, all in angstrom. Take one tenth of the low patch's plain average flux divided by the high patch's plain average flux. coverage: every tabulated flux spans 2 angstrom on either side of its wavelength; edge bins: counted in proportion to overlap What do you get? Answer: 0.098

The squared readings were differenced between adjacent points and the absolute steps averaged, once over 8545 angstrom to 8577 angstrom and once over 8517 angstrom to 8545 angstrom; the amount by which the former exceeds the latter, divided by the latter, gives -0.5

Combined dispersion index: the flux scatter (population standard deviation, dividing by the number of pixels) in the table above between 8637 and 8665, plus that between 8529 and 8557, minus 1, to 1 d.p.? 5.5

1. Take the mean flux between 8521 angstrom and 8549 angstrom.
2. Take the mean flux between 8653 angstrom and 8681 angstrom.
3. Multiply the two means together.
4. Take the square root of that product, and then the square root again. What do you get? 5.16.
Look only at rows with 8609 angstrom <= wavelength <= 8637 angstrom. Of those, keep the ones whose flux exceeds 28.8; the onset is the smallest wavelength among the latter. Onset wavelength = 8615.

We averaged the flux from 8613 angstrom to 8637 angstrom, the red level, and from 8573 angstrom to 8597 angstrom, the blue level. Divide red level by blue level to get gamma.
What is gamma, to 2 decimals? 1.01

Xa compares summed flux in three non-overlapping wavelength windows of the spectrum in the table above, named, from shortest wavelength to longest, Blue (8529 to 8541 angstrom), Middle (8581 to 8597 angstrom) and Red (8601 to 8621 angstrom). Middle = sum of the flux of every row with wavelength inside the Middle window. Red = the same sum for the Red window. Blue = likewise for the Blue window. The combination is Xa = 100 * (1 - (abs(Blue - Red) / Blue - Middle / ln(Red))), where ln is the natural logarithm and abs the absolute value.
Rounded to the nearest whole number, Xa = 2376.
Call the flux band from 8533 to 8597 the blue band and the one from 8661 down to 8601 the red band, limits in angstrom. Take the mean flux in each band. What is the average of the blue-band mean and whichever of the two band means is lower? 27.86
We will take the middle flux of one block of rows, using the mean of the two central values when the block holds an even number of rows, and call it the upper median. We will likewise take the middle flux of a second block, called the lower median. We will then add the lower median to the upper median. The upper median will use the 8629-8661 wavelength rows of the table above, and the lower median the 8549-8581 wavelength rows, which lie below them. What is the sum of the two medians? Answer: 57.6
